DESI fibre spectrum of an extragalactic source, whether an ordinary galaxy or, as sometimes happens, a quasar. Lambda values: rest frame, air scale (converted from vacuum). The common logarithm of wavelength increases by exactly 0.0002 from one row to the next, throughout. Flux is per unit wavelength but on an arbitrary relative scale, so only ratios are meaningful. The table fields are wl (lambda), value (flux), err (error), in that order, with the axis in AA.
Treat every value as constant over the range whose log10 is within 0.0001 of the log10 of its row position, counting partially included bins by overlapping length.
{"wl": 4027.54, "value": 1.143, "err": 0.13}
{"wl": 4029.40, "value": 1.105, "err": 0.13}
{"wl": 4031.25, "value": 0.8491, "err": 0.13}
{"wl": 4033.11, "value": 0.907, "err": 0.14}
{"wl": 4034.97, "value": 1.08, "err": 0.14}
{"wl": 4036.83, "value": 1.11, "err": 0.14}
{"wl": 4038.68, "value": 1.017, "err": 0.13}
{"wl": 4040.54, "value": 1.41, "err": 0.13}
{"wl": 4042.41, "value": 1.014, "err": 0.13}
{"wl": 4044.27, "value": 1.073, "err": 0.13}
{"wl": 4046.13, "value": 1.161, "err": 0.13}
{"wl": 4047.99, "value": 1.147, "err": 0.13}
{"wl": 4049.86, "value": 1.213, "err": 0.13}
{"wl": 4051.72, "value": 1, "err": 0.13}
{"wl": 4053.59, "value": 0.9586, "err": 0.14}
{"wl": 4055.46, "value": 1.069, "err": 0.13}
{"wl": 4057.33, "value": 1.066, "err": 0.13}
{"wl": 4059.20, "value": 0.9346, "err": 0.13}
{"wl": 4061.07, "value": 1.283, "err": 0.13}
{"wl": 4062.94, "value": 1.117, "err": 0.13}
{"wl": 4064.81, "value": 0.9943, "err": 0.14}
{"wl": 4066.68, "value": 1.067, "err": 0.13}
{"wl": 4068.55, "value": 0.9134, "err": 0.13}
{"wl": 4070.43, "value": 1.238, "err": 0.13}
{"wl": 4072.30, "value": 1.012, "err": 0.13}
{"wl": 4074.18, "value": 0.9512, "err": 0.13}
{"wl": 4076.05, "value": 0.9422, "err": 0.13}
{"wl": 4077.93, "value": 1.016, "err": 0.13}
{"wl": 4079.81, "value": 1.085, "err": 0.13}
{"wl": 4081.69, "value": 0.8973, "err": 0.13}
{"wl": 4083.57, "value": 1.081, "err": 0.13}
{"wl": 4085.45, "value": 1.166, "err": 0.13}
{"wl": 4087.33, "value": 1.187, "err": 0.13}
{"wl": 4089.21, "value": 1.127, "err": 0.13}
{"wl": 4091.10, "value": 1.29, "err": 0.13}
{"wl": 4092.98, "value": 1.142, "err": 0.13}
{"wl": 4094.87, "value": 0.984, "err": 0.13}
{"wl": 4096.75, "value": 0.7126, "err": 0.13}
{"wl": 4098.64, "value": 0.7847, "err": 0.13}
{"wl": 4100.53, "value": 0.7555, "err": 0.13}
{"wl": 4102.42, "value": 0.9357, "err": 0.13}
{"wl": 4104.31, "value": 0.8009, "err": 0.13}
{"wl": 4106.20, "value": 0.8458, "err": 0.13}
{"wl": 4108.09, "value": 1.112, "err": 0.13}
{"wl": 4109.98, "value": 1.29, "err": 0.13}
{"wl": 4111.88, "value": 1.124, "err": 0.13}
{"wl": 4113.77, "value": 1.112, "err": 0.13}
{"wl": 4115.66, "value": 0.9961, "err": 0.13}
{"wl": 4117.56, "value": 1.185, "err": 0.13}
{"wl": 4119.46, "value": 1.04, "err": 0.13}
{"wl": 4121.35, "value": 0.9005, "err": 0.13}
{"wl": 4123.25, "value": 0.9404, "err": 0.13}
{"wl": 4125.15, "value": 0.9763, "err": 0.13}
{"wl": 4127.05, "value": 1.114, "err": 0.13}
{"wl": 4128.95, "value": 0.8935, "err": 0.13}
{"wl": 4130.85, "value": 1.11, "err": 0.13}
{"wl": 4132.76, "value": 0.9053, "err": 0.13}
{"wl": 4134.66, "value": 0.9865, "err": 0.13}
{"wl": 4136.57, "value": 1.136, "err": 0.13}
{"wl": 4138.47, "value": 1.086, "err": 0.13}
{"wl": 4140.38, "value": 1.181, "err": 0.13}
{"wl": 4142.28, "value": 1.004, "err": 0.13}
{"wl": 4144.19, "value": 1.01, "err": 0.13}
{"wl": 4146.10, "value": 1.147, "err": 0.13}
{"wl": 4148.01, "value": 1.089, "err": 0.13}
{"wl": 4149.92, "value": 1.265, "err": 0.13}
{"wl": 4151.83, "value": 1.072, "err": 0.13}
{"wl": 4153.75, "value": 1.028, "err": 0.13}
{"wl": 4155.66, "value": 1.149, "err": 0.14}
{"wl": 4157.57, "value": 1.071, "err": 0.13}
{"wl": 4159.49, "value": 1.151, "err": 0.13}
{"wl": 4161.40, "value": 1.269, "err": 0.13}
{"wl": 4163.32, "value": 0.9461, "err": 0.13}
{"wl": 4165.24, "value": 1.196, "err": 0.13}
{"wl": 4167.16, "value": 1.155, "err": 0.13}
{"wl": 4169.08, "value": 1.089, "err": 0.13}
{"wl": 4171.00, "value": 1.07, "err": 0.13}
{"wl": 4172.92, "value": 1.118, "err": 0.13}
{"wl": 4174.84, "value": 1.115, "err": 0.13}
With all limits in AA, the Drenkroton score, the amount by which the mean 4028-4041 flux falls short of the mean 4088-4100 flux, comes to -0.06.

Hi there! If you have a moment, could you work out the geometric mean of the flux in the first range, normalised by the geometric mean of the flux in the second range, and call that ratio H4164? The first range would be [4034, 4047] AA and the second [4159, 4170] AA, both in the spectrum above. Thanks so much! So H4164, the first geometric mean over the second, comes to 0.99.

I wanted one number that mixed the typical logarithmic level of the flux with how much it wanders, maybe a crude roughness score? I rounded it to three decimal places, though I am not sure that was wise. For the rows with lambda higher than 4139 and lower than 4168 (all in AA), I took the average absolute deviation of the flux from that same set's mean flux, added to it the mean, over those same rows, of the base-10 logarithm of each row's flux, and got 0.124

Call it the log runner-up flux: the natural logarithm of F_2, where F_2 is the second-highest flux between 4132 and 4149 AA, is 0.14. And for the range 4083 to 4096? 0.17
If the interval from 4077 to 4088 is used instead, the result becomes 0.15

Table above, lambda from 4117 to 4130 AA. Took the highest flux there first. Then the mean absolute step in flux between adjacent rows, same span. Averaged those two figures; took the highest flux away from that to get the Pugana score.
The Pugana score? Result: -0.533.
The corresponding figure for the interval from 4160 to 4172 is -0.565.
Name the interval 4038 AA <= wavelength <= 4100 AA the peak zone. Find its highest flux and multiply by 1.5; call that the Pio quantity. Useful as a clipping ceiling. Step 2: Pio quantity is 2.1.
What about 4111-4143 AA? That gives 1.8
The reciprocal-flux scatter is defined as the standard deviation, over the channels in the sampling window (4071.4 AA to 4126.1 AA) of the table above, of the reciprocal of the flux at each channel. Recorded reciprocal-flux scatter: 0.16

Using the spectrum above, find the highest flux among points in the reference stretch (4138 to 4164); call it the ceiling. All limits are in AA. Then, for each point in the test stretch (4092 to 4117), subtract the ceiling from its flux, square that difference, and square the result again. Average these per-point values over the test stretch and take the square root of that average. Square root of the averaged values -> 0.16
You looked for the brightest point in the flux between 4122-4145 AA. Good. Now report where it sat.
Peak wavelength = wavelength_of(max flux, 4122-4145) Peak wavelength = 4140.38 AA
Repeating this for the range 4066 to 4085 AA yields 4070.43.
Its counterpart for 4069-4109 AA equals 4091.10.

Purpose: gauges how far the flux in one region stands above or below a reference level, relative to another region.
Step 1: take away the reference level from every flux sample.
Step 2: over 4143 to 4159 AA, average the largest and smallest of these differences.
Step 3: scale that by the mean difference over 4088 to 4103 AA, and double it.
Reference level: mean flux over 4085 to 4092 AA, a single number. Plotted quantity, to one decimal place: 0.5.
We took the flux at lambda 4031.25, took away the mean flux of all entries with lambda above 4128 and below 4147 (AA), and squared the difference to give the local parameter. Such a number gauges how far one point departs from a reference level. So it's 0.039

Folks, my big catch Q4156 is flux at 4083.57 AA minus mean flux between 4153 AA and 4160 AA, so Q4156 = -0.02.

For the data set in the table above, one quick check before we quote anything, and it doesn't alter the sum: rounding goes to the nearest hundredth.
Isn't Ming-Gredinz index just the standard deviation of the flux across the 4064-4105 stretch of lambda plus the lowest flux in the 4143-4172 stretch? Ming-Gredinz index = 1.10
